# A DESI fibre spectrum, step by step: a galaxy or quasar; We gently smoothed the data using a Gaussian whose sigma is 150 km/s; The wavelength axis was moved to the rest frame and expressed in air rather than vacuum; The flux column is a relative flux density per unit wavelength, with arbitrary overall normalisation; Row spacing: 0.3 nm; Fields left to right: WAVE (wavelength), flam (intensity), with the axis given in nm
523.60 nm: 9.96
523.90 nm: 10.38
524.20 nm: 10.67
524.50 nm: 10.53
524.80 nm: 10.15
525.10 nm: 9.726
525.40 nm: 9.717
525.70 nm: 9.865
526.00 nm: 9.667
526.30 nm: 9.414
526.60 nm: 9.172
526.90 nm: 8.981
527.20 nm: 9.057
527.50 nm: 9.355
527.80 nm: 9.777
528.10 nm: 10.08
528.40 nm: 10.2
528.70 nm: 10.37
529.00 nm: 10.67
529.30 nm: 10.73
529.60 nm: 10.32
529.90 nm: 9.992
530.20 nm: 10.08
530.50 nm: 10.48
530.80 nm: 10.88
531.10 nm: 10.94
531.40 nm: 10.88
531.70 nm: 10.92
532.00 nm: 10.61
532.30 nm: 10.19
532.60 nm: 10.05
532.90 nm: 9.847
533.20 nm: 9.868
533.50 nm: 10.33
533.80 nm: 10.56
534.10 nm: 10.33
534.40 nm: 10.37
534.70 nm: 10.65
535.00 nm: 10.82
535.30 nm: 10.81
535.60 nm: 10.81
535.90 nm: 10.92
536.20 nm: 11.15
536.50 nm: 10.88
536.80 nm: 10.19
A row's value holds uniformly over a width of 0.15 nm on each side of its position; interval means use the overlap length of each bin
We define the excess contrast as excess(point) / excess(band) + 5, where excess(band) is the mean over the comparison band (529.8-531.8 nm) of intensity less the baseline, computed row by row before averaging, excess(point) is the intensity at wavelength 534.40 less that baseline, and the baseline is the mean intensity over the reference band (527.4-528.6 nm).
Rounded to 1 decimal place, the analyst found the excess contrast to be 5.7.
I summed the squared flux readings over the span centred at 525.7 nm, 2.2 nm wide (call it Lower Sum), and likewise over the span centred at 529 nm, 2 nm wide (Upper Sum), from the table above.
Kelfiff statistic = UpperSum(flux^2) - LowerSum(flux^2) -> 93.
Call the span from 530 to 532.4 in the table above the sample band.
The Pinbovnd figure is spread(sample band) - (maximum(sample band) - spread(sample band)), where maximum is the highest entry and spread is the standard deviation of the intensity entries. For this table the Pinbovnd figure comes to -10.3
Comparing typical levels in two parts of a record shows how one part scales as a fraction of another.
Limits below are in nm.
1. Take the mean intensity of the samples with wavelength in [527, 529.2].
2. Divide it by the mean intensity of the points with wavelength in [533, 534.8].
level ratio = 0.96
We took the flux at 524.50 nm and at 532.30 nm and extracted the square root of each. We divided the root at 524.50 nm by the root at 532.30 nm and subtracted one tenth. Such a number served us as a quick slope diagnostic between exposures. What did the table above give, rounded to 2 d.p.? 0.92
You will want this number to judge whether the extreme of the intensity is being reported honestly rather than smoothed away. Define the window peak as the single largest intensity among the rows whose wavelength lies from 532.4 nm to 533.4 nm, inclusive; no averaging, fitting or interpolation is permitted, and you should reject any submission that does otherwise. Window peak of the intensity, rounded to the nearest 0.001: 10.050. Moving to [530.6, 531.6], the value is 10.940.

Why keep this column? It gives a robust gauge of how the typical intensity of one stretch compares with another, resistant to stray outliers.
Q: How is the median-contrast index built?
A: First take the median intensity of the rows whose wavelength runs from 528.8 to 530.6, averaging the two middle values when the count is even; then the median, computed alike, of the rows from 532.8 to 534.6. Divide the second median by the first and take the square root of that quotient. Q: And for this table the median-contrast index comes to 1.00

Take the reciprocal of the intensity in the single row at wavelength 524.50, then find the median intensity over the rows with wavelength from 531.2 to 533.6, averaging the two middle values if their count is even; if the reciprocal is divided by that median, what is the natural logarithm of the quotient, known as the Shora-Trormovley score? -4.68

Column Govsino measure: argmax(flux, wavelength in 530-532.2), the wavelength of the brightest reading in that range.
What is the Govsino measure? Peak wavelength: 531.10 nm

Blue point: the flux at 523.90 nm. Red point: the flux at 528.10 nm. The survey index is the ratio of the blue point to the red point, 1.03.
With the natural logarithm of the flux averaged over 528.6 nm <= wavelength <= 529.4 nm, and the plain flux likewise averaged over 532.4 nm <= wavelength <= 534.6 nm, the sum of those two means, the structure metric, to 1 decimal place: 12.6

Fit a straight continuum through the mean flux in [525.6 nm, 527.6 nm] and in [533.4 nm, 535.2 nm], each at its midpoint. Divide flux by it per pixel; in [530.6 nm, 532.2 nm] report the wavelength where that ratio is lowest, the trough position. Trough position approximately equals 532.00 nm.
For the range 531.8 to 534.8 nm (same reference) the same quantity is 533.20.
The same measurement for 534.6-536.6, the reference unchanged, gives 536.50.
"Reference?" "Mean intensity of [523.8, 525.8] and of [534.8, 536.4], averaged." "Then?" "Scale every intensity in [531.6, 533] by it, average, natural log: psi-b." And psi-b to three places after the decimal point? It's -0.019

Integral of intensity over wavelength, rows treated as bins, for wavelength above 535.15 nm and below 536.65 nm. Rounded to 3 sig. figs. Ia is 16.4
